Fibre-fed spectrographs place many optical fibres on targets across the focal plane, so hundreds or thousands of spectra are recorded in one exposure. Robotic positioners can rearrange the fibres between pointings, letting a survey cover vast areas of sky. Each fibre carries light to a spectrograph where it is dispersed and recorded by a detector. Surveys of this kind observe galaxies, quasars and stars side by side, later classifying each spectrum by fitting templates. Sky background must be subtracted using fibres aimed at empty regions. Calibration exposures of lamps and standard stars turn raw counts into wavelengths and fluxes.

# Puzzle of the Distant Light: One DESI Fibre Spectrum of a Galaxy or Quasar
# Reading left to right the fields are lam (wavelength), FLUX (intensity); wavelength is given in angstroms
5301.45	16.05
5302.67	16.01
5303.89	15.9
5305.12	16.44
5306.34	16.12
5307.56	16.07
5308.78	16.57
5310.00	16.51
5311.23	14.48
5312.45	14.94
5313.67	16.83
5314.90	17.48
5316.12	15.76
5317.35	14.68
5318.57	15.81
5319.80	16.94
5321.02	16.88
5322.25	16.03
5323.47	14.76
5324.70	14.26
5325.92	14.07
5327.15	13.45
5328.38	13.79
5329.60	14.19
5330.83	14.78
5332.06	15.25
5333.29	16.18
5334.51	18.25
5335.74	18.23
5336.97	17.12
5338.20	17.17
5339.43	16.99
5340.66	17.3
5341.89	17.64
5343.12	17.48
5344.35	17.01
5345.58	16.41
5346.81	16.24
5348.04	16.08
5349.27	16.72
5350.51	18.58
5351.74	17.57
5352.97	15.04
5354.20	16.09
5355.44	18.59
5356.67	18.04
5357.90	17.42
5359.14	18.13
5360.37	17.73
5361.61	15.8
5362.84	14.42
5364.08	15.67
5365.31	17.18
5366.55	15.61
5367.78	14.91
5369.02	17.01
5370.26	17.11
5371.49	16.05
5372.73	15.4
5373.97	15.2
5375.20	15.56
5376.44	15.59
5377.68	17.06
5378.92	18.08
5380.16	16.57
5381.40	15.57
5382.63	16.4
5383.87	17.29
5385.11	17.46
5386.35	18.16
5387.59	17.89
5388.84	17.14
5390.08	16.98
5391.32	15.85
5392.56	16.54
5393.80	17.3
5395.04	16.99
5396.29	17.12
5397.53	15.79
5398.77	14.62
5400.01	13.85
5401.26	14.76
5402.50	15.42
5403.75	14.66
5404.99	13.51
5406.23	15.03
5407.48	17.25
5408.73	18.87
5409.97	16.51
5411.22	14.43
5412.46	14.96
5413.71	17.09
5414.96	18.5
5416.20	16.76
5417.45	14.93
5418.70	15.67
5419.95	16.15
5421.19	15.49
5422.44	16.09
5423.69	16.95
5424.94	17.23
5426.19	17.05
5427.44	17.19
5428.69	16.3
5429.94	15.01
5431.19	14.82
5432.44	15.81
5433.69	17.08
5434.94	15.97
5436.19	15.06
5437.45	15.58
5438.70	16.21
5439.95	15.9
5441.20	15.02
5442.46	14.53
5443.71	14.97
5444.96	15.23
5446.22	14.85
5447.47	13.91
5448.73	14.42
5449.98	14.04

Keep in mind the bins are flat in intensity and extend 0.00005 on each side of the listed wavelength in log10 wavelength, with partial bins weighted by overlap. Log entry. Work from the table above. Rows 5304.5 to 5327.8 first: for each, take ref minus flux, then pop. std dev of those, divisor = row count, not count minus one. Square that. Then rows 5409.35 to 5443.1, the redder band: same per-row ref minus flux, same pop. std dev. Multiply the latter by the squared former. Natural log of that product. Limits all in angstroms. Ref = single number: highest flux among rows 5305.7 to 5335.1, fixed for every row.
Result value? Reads 0.20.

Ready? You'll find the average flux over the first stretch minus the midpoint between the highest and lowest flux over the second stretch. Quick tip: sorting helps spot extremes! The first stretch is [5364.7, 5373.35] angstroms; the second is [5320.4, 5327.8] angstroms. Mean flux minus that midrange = 1.0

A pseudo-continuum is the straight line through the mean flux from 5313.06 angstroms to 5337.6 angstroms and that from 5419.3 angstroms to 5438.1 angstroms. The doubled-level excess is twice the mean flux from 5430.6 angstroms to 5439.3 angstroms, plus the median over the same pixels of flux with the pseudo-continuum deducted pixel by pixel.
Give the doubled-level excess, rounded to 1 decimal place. 31.3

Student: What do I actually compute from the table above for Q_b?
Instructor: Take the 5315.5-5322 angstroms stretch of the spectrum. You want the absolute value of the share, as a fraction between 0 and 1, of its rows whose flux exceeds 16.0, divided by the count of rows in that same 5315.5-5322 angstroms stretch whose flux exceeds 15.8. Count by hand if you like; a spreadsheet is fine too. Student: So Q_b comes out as 0.13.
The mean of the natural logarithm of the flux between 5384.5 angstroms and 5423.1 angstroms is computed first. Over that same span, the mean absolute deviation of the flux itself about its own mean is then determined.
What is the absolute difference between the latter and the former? 1.63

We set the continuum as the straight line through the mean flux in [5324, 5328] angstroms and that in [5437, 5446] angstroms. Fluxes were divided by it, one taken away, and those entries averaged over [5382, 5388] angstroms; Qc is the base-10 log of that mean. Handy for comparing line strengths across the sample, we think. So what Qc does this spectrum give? -0.72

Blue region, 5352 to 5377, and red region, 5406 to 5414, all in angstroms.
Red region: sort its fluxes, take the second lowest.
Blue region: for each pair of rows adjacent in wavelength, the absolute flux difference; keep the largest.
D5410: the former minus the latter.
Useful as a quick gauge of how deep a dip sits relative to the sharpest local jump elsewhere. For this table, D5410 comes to 12.5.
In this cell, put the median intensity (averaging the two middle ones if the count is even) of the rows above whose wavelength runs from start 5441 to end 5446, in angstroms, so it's 15.0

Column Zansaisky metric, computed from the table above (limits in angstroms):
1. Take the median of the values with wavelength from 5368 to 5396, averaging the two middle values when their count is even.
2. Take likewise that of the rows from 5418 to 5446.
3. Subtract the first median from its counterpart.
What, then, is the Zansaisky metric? -1.1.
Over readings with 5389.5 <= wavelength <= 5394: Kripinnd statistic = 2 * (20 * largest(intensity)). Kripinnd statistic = 692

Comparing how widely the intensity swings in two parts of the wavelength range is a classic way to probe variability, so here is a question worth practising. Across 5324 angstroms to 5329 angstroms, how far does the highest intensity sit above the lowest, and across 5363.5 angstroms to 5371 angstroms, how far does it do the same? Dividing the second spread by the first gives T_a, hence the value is 2.8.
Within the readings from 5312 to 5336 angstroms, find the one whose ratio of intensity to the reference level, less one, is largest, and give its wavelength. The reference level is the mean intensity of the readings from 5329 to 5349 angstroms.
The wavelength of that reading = 5334.51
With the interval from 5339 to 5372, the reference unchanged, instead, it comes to 5355.44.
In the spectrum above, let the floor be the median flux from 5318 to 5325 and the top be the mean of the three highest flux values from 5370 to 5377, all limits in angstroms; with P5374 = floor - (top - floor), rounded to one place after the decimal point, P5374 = 15.6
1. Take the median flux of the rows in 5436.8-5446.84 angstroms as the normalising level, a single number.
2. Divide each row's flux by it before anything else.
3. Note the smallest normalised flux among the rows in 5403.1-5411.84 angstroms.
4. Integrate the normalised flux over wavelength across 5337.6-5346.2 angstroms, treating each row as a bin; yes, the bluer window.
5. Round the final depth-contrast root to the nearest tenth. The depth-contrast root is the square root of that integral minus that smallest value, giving 3.0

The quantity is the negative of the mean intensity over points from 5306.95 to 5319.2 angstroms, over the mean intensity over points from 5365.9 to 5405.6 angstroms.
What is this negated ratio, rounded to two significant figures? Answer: -0.98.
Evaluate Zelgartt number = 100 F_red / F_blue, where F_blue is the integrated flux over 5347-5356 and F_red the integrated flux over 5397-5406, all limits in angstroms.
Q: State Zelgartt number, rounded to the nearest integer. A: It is 87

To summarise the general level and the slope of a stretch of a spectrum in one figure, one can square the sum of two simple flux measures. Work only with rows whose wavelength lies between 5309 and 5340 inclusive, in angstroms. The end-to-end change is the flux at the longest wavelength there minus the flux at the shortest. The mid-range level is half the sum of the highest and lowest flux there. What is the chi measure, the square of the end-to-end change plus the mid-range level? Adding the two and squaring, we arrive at 267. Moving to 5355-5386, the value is 236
